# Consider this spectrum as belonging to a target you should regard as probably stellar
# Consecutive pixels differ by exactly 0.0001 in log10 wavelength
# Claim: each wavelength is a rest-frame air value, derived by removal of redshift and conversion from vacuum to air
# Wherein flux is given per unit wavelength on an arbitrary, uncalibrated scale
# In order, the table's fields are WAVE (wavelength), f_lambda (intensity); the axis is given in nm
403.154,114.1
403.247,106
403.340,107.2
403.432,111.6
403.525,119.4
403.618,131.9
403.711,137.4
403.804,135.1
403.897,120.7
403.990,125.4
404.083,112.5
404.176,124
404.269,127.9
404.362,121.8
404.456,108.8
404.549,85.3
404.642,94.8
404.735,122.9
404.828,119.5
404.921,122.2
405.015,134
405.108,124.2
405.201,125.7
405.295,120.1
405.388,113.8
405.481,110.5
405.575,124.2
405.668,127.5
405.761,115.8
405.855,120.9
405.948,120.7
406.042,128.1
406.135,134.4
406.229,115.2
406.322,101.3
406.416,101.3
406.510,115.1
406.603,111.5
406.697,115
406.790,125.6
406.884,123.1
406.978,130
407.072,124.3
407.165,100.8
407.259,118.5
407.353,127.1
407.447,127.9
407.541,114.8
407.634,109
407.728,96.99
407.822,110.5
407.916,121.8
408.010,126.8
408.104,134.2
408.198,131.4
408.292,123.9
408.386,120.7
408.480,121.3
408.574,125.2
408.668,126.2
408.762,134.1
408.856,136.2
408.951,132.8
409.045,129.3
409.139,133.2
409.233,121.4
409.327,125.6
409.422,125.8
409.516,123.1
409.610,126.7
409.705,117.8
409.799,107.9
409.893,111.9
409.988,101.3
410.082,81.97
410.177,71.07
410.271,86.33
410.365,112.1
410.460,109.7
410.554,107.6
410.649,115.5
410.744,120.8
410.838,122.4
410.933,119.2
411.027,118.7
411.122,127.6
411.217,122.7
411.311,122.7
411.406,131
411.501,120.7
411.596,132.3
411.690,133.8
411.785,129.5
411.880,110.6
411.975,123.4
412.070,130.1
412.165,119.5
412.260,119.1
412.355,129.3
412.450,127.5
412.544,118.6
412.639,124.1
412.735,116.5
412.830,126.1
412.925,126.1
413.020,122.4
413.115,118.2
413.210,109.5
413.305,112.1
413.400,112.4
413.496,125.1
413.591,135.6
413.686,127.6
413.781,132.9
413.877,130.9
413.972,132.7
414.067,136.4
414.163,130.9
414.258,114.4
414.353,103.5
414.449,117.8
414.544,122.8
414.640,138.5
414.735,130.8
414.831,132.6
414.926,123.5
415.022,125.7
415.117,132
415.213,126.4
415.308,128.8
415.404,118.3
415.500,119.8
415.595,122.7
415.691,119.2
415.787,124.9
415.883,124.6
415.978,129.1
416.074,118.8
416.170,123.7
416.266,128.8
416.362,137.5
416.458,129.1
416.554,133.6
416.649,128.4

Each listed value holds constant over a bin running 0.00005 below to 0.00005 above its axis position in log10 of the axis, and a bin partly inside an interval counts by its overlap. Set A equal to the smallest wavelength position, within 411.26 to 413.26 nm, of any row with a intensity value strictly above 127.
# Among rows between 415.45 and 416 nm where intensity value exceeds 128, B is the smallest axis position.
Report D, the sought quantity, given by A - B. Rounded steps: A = 411.406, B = 415.978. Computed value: -4.57 nm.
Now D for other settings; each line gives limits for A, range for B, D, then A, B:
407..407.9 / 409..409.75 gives -1.69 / 407.353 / 409.045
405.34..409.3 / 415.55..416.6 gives -10.31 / 405.668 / 415.978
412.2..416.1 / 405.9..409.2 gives 6.31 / 412.355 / 406.042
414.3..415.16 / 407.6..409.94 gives 6.54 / 414.640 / 408.104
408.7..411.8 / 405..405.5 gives 3.75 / 408.762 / 405.015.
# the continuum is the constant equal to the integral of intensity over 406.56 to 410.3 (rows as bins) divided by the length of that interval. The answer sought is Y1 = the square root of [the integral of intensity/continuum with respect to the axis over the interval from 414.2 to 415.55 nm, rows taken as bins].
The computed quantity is 1.189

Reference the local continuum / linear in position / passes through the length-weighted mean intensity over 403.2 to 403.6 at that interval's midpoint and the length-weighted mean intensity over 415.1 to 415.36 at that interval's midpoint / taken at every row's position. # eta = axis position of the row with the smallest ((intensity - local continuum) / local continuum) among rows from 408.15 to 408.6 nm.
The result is 408.386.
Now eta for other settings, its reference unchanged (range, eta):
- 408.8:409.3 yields 409.233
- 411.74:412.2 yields 411.880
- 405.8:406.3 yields 406.229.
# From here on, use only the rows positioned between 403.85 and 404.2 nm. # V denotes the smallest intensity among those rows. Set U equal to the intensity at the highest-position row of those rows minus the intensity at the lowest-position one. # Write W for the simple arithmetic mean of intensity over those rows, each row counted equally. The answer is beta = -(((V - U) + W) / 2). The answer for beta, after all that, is -115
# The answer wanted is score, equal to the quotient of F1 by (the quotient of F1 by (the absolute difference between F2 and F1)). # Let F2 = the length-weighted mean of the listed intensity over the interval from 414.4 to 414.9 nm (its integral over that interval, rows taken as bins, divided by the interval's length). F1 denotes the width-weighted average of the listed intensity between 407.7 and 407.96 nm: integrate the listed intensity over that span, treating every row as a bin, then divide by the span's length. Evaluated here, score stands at 18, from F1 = 110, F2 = 128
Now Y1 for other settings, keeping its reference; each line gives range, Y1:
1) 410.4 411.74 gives 1.173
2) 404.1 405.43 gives 1.148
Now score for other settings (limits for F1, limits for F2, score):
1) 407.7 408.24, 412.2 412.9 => 2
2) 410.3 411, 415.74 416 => 11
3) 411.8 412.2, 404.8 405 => 1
